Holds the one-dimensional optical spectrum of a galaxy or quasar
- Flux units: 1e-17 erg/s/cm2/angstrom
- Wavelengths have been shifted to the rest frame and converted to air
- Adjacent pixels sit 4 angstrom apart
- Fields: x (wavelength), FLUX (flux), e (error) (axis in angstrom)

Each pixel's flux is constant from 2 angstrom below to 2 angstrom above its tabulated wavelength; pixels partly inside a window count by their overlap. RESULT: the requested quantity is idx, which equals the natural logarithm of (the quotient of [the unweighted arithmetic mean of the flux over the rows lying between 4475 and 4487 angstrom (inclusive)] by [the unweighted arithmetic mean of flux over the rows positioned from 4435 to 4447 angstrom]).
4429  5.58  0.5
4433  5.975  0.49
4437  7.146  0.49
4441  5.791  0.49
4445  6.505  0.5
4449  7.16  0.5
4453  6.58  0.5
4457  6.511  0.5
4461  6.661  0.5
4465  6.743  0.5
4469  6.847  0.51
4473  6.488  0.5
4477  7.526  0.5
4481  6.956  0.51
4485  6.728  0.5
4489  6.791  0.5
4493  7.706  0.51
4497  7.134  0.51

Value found 0.09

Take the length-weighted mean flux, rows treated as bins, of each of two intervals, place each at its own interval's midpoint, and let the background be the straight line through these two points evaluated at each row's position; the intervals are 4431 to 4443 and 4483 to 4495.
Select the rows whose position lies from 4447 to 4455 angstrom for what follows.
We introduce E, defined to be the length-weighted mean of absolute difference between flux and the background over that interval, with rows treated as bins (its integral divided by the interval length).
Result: 0.36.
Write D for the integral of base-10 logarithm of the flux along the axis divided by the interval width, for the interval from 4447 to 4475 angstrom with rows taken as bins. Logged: 0.827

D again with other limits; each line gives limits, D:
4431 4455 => 0.813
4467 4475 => 0.824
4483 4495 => 0.849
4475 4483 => 0.859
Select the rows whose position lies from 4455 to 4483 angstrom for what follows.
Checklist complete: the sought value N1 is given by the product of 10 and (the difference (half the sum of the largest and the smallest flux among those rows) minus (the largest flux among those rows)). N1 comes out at -5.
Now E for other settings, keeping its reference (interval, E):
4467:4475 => 0.21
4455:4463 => 0.05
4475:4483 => 0.31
